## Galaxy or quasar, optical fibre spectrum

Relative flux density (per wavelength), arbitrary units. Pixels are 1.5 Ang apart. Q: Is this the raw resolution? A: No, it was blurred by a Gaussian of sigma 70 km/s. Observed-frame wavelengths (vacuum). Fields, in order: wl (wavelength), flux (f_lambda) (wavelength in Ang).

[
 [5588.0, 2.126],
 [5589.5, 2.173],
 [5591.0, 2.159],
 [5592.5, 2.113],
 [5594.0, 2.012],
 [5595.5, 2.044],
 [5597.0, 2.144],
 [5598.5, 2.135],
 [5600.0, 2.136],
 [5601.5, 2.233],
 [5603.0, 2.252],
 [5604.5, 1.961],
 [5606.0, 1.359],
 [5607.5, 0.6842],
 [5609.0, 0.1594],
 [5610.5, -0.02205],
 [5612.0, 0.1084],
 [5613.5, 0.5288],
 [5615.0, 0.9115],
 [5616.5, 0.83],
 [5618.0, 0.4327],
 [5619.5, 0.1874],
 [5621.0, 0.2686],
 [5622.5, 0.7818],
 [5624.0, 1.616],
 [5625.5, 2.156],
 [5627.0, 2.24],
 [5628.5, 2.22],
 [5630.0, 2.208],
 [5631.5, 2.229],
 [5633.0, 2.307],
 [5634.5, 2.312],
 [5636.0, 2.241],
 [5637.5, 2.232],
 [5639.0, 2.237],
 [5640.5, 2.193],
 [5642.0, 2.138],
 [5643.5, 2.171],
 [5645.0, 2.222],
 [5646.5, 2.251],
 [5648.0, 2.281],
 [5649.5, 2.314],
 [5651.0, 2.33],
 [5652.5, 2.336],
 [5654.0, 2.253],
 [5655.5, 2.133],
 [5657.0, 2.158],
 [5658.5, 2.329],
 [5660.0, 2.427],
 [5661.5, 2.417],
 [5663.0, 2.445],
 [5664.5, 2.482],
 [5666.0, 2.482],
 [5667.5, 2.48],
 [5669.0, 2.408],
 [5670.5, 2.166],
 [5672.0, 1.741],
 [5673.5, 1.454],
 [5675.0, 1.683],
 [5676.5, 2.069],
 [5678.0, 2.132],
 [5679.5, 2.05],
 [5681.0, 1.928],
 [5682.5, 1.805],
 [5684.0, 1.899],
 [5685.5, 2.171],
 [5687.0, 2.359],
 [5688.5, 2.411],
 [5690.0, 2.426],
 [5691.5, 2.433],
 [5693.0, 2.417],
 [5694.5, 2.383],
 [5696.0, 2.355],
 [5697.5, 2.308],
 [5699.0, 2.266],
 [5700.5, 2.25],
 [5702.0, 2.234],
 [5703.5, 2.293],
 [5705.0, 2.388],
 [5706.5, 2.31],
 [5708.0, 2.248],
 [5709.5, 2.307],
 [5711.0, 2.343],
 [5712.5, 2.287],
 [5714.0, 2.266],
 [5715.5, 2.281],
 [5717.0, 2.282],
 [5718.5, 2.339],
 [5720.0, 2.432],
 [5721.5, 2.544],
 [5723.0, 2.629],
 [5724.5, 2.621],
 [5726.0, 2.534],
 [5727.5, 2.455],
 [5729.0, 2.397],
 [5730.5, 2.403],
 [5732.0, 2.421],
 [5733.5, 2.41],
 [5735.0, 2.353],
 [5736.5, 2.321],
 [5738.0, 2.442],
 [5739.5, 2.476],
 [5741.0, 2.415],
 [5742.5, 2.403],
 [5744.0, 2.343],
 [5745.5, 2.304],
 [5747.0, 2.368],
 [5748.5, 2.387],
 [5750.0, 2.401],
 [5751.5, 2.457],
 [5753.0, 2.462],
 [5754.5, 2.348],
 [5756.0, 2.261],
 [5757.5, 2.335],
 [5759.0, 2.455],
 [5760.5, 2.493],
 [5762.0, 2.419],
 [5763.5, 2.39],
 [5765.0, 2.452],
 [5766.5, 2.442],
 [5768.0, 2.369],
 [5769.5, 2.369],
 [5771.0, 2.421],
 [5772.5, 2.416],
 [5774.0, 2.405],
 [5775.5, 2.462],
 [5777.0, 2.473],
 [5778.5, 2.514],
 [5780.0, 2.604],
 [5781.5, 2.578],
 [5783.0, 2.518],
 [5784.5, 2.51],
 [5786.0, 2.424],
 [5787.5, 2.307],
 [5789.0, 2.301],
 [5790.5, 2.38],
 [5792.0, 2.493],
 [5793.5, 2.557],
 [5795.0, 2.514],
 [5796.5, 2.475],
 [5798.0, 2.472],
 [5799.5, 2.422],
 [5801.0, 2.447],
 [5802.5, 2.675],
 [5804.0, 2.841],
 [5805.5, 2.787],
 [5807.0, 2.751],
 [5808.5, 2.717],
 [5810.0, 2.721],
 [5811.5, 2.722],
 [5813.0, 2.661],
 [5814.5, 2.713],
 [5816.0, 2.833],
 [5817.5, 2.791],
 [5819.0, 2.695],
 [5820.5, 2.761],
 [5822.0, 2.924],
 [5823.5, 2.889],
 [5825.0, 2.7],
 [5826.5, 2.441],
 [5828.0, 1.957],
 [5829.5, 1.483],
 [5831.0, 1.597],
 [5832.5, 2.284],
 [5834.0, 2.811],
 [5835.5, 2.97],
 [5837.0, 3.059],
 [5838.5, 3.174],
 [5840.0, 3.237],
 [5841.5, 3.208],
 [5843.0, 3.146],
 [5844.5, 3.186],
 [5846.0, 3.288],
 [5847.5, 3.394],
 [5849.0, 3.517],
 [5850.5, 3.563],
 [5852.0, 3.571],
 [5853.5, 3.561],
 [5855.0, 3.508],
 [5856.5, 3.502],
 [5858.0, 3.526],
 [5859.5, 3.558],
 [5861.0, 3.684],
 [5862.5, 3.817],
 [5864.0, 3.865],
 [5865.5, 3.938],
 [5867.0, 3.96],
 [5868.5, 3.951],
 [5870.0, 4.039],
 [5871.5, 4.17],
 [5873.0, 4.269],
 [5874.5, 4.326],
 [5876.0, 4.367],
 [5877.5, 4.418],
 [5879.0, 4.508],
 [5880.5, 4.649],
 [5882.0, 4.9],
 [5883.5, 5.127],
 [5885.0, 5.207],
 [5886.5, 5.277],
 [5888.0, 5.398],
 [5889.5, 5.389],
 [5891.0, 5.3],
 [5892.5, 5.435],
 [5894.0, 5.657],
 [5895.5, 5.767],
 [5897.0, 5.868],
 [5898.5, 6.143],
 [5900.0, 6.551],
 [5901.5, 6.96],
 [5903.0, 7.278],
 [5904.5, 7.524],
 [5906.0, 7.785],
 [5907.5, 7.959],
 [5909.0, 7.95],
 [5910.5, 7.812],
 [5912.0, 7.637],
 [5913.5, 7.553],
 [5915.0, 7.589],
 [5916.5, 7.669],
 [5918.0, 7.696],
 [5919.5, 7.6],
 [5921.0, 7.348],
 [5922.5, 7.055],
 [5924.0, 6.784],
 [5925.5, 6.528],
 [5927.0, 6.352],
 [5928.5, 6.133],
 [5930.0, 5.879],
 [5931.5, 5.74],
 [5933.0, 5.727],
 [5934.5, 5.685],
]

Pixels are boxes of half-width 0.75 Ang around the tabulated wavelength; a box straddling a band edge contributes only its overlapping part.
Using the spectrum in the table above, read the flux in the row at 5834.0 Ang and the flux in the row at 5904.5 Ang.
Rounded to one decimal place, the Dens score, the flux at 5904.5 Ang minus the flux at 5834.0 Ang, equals 4.7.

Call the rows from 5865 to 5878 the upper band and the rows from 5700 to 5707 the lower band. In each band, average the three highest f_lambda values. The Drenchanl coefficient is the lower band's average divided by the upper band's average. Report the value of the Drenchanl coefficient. 0.53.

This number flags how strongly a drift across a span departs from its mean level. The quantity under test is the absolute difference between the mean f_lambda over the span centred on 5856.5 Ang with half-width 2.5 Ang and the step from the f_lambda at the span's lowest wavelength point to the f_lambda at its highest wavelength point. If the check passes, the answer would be 3.5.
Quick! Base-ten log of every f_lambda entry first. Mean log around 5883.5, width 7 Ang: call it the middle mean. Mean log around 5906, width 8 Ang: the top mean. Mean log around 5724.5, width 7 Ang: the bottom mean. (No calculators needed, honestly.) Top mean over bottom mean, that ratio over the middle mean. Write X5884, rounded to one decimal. 3.1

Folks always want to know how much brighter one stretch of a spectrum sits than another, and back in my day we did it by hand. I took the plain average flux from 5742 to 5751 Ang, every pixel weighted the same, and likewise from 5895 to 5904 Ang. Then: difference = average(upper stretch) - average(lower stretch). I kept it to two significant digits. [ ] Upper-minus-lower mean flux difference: 4.1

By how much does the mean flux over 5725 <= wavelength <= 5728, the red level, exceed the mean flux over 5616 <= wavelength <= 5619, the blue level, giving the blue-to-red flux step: 1.9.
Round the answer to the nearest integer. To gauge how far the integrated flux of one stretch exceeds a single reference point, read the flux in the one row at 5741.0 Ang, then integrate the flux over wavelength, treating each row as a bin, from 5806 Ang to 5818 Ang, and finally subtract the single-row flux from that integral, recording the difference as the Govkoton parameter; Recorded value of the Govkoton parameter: 30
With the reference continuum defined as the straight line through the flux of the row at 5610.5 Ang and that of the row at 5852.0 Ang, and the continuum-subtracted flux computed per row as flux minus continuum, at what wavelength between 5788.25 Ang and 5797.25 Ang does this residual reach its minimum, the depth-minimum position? 5789.0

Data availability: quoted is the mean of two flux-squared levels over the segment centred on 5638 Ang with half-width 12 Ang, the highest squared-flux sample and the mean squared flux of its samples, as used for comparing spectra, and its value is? 5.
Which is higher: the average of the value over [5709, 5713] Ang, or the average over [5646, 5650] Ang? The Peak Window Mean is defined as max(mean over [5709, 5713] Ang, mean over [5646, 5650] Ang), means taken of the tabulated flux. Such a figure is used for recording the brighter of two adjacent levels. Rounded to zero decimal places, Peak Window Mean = 2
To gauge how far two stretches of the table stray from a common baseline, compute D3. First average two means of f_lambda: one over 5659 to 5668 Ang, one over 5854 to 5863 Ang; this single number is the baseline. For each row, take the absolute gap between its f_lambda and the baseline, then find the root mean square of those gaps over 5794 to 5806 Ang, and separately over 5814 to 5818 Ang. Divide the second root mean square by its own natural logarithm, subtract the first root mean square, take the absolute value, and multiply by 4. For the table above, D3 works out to 3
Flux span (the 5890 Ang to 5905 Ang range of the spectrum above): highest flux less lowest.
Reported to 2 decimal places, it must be 2.22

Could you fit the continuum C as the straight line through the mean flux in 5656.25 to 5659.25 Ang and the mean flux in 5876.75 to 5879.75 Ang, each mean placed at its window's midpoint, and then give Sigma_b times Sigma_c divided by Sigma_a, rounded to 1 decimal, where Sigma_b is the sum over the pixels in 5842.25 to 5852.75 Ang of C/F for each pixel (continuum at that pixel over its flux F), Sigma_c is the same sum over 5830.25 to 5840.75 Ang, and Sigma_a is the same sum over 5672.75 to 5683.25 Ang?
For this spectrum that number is 10.1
